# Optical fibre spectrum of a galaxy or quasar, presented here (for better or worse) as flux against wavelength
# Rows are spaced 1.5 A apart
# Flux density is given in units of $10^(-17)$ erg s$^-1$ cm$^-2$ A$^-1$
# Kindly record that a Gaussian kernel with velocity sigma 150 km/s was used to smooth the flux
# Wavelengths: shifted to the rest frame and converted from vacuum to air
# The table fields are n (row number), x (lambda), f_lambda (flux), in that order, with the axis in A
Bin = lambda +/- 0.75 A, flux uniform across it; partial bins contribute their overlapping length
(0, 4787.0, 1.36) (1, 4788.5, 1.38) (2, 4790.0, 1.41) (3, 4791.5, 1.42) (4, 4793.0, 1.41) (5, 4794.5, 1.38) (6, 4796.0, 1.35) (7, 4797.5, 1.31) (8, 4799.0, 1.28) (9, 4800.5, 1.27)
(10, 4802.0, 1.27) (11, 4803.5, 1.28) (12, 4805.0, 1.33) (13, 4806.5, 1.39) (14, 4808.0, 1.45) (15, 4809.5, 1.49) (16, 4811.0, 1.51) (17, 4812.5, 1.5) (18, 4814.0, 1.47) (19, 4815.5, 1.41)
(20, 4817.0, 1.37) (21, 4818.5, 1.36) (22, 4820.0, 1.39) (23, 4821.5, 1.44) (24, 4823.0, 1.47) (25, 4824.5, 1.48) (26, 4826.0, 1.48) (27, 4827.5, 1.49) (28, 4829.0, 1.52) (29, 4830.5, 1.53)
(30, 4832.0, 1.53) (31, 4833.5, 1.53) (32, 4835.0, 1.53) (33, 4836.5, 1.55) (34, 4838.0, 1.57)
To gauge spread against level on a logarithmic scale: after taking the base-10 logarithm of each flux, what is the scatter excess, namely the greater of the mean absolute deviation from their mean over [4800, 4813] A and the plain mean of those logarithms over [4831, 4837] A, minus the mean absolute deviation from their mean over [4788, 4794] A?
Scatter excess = 0.182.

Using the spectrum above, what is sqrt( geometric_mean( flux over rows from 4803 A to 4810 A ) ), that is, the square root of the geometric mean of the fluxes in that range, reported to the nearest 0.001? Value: 1.177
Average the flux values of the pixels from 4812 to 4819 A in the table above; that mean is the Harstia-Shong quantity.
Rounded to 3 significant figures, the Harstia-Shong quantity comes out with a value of 1.42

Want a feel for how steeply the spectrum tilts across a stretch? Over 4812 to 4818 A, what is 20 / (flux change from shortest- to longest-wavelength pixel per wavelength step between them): -692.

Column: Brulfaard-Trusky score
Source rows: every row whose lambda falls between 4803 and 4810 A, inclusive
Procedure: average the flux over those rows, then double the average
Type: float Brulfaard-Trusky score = 2.78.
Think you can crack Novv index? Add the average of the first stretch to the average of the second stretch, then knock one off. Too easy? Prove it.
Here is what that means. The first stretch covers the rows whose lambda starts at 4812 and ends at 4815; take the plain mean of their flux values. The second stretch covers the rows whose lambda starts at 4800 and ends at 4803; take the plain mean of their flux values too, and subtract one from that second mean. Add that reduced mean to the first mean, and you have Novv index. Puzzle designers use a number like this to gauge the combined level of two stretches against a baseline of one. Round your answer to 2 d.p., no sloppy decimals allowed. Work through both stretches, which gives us 1.75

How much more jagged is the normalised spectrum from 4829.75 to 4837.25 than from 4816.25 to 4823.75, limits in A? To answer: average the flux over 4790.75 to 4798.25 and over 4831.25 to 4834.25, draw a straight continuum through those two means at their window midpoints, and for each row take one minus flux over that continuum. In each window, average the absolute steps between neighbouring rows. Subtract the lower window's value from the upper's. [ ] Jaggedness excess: -0.013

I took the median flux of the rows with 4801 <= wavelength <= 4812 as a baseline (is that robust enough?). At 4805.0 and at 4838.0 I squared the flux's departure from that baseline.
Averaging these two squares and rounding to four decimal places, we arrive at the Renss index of 0.0180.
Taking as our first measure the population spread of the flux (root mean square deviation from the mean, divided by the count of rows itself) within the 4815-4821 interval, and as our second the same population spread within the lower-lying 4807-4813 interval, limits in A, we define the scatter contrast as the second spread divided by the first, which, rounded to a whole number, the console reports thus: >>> 1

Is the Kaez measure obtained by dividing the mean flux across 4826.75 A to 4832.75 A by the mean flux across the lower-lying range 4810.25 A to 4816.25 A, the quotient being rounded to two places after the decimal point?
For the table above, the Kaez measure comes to 1.03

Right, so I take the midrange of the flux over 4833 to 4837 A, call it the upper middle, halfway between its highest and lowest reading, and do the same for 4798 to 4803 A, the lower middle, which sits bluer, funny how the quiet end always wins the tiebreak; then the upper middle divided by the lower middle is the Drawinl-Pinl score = 1.21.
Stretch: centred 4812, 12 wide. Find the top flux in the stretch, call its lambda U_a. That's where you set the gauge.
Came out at 4811.0 A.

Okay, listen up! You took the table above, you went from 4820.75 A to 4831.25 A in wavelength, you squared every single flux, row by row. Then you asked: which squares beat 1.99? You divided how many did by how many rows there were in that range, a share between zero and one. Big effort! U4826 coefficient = 1.0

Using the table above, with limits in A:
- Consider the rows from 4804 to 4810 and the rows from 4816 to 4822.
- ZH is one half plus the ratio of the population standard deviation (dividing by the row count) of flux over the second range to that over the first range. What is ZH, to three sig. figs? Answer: 1.01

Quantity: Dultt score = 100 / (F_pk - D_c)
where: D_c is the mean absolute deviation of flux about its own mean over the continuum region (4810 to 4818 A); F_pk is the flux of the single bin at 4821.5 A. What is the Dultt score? 71.9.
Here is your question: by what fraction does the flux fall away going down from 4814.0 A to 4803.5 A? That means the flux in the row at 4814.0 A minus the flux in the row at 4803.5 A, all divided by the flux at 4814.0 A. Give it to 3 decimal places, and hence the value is 0.129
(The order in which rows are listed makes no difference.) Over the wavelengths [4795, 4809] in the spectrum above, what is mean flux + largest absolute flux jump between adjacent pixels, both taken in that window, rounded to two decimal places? 1.39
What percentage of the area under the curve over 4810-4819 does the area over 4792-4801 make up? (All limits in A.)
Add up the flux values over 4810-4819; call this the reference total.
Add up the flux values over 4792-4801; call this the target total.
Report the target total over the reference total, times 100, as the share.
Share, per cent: 92.8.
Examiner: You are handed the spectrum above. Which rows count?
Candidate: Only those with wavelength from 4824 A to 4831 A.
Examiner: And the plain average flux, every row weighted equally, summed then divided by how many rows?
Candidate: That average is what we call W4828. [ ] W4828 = 1.50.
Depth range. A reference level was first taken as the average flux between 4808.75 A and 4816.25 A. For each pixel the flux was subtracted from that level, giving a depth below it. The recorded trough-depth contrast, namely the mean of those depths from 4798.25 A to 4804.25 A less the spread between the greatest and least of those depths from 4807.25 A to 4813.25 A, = 0.14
